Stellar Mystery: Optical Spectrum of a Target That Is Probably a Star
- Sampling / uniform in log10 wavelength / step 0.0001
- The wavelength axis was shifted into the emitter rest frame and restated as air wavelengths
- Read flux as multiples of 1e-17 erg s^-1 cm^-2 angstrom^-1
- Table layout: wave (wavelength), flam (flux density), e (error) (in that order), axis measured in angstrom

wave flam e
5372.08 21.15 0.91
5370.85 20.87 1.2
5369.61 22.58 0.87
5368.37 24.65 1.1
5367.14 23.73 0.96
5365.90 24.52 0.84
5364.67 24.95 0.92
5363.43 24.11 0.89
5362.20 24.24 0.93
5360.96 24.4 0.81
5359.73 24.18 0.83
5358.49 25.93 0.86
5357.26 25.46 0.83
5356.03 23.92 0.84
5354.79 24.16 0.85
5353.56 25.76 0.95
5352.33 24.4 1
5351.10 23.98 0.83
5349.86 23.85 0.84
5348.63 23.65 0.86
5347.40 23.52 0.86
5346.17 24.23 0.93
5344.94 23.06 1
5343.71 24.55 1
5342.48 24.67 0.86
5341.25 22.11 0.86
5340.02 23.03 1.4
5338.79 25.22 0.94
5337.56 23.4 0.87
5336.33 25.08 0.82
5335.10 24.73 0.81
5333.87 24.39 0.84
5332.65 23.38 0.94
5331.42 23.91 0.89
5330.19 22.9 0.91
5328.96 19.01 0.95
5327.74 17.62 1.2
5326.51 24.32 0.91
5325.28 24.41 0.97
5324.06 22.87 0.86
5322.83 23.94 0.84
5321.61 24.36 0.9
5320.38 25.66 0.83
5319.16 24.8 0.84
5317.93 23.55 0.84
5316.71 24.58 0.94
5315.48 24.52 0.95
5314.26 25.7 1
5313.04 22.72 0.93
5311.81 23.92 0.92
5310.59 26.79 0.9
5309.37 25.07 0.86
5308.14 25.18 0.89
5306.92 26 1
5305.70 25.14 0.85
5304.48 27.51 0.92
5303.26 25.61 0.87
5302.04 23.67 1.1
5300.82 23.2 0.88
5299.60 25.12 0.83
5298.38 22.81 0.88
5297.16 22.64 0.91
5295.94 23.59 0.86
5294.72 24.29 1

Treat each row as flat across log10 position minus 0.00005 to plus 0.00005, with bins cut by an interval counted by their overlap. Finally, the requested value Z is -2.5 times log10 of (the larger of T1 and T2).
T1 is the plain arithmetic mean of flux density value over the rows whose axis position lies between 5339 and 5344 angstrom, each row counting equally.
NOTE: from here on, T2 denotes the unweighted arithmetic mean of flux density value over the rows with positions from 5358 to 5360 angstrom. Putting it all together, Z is -3.50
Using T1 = 23.6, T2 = 25.1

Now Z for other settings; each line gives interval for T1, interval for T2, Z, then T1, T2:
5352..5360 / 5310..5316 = -3.49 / 24.8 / 24.7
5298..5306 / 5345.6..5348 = -3.48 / 24.7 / 23.9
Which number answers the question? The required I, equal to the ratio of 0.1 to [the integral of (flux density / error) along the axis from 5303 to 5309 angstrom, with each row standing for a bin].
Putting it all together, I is 0.0006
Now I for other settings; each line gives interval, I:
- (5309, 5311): 0.0017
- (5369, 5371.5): 0.0018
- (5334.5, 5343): 0.0004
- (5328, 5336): 0.0005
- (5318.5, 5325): 0.0005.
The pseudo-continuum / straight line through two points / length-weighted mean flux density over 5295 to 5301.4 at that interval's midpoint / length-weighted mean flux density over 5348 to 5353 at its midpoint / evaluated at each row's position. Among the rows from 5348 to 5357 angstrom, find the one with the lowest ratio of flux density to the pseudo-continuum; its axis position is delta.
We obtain 5348.63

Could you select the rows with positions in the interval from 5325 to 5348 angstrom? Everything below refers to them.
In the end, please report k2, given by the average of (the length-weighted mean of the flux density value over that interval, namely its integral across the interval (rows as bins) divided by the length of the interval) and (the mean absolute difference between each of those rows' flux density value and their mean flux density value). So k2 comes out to 12.3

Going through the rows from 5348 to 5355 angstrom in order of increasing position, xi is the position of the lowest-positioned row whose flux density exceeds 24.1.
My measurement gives 5352.33 angstrom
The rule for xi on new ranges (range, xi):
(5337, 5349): 5338.79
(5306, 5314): 5306.92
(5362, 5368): 5362.20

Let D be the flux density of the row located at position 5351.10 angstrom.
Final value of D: 23.98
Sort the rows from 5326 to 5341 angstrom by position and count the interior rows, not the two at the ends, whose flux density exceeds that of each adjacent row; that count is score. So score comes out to 3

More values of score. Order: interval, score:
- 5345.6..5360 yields 2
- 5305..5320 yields 4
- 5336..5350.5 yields 3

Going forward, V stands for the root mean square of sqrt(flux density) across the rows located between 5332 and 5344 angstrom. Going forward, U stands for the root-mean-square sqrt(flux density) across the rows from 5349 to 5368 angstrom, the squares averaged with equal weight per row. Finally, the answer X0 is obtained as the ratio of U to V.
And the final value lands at 1.01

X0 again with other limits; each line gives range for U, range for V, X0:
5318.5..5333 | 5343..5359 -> 0.97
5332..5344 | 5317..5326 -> 1.00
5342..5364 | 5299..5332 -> 1.00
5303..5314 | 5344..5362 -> 1.02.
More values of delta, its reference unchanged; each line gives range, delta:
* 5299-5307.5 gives 5300.82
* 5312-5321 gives 5313.04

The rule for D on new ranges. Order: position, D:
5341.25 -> 22.11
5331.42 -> 23.91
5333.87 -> 24.39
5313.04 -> 22.72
